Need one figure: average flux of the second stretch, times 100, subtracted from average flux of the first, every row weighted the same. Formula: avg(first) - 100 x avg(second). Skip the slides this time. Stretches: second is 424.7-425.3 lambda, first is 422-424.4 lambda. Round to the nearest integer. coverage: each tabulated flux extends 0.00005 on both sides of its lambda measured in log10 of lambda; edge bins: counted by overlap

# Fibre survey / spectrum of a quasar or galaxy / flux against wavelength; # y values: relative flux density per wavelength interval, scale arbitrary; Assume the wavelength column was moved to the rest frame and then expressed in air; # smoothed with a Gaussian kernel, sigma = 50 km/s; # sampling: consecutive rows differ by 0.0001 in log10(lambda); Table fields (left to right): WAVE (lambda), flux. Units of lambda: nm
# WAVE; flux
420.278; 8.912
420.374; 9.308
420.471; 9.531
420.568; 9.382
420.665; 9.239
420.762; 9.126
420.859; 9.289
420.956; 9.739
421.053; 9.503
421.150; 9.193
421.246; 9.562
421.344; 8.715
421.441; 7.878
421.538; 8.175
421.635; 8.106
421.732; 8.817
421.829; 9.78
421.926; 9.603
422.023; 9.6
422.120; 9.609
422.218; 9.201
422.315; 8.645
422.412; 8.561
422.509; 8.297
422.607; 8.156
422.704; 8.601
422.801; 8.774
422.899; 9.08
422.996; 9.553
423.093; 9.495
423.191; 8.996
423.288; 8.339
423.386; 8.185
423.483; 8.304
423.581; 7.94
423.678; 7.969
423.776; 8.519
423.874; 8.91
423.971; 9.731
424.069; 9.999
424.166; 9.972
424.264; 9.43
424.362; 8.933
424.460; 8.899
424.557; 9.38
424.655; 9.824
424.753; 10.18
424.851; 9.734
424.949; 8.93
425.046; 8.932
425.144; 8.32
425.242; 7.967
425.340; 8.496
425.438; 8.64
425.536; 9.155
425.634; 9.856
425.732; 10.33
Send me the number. -892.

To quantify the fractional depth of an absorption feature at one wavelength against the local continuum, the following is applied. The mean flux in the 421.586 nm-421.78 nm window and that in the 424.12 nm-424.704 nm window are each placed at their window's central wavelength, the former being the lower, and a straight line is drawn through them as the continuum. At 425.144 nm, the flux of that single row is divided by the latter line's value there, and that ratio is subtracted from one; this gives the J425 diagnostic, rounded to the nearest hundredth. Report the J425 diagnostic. 0.14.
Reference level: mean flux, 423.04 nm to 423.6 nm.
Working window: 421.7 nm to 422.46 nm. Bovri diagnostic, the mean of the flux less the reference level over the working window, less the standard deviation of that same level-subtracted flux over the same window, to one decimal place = 0.2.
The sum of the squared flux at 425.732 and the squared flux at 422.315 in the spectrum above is 181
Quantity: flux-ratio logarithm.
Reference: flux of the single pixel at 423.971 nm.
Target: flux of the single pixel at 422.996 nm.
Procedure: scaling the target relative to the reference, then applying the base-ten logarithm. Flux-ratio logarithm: -0.008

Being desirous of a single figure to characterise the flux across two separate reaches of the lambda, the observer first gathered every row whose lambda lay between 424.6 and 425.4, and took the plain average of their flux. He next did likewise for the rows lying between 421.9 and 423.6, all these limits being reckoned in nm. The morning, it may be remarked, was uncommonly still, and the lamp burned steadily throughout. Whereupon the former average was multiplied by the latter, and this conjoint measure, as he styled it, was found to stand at 79.9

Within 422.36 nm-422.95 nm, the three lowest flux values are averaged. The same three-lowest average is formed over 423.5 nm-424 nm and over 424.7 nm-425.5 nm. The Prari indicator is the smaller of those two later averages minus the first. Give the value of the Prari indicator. -0.20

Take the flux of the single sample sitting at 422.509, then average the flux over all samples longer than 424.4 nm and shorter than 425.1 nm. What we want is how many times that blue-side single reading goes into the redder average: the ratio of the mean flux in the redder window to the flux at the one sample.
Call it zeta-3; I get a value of 1.13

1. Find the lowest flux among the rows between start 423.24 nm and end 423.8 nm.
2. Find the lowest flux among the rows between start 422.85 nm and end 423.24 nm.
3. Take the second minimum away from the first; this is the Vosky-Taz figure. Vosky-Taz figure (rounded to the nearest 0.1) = -1.1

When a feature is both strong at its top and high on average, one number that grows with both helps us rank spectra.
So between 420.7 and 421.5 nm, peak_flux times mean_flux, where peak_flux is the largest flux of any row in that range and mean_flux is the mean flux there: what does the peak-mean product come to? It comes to 89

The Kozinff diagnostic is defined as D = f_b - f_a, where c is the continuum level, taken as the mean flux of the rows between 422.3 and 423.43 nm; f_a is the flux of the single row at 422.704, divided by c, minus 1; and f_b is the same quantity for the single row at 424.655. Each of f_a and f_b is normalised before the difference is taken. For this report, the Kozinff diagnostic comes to 0.14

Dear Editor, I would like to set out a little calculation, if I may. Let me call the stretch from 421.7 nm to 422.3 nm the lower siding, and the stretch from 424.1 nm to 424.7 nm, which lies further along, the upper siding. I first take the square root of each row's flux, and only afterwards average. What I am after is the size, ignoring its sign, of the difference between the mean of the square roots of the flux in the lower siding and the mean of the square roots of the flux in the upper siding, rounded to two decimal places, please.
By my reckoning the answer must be 0.00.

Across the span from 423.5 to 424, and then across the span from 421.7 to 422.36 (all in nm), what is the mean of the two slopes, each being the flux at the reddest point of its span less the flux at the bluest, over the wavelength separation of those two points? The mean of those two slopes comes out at 2.1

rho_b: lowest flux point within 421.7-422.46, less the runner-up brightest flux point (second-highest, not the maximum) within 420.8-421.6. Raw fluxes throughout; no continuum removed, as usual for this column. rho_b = -1.00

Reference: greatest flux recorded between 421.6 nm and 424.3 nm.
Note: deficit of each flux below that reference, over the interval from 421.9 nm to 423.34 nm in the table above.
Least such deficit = 0.39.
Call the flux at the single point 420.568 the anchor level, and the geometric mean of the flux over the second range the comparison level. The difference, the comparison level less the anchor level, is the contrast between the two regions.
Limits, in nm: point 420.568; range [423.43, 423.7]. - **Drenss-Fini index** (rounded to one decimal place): -1.3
